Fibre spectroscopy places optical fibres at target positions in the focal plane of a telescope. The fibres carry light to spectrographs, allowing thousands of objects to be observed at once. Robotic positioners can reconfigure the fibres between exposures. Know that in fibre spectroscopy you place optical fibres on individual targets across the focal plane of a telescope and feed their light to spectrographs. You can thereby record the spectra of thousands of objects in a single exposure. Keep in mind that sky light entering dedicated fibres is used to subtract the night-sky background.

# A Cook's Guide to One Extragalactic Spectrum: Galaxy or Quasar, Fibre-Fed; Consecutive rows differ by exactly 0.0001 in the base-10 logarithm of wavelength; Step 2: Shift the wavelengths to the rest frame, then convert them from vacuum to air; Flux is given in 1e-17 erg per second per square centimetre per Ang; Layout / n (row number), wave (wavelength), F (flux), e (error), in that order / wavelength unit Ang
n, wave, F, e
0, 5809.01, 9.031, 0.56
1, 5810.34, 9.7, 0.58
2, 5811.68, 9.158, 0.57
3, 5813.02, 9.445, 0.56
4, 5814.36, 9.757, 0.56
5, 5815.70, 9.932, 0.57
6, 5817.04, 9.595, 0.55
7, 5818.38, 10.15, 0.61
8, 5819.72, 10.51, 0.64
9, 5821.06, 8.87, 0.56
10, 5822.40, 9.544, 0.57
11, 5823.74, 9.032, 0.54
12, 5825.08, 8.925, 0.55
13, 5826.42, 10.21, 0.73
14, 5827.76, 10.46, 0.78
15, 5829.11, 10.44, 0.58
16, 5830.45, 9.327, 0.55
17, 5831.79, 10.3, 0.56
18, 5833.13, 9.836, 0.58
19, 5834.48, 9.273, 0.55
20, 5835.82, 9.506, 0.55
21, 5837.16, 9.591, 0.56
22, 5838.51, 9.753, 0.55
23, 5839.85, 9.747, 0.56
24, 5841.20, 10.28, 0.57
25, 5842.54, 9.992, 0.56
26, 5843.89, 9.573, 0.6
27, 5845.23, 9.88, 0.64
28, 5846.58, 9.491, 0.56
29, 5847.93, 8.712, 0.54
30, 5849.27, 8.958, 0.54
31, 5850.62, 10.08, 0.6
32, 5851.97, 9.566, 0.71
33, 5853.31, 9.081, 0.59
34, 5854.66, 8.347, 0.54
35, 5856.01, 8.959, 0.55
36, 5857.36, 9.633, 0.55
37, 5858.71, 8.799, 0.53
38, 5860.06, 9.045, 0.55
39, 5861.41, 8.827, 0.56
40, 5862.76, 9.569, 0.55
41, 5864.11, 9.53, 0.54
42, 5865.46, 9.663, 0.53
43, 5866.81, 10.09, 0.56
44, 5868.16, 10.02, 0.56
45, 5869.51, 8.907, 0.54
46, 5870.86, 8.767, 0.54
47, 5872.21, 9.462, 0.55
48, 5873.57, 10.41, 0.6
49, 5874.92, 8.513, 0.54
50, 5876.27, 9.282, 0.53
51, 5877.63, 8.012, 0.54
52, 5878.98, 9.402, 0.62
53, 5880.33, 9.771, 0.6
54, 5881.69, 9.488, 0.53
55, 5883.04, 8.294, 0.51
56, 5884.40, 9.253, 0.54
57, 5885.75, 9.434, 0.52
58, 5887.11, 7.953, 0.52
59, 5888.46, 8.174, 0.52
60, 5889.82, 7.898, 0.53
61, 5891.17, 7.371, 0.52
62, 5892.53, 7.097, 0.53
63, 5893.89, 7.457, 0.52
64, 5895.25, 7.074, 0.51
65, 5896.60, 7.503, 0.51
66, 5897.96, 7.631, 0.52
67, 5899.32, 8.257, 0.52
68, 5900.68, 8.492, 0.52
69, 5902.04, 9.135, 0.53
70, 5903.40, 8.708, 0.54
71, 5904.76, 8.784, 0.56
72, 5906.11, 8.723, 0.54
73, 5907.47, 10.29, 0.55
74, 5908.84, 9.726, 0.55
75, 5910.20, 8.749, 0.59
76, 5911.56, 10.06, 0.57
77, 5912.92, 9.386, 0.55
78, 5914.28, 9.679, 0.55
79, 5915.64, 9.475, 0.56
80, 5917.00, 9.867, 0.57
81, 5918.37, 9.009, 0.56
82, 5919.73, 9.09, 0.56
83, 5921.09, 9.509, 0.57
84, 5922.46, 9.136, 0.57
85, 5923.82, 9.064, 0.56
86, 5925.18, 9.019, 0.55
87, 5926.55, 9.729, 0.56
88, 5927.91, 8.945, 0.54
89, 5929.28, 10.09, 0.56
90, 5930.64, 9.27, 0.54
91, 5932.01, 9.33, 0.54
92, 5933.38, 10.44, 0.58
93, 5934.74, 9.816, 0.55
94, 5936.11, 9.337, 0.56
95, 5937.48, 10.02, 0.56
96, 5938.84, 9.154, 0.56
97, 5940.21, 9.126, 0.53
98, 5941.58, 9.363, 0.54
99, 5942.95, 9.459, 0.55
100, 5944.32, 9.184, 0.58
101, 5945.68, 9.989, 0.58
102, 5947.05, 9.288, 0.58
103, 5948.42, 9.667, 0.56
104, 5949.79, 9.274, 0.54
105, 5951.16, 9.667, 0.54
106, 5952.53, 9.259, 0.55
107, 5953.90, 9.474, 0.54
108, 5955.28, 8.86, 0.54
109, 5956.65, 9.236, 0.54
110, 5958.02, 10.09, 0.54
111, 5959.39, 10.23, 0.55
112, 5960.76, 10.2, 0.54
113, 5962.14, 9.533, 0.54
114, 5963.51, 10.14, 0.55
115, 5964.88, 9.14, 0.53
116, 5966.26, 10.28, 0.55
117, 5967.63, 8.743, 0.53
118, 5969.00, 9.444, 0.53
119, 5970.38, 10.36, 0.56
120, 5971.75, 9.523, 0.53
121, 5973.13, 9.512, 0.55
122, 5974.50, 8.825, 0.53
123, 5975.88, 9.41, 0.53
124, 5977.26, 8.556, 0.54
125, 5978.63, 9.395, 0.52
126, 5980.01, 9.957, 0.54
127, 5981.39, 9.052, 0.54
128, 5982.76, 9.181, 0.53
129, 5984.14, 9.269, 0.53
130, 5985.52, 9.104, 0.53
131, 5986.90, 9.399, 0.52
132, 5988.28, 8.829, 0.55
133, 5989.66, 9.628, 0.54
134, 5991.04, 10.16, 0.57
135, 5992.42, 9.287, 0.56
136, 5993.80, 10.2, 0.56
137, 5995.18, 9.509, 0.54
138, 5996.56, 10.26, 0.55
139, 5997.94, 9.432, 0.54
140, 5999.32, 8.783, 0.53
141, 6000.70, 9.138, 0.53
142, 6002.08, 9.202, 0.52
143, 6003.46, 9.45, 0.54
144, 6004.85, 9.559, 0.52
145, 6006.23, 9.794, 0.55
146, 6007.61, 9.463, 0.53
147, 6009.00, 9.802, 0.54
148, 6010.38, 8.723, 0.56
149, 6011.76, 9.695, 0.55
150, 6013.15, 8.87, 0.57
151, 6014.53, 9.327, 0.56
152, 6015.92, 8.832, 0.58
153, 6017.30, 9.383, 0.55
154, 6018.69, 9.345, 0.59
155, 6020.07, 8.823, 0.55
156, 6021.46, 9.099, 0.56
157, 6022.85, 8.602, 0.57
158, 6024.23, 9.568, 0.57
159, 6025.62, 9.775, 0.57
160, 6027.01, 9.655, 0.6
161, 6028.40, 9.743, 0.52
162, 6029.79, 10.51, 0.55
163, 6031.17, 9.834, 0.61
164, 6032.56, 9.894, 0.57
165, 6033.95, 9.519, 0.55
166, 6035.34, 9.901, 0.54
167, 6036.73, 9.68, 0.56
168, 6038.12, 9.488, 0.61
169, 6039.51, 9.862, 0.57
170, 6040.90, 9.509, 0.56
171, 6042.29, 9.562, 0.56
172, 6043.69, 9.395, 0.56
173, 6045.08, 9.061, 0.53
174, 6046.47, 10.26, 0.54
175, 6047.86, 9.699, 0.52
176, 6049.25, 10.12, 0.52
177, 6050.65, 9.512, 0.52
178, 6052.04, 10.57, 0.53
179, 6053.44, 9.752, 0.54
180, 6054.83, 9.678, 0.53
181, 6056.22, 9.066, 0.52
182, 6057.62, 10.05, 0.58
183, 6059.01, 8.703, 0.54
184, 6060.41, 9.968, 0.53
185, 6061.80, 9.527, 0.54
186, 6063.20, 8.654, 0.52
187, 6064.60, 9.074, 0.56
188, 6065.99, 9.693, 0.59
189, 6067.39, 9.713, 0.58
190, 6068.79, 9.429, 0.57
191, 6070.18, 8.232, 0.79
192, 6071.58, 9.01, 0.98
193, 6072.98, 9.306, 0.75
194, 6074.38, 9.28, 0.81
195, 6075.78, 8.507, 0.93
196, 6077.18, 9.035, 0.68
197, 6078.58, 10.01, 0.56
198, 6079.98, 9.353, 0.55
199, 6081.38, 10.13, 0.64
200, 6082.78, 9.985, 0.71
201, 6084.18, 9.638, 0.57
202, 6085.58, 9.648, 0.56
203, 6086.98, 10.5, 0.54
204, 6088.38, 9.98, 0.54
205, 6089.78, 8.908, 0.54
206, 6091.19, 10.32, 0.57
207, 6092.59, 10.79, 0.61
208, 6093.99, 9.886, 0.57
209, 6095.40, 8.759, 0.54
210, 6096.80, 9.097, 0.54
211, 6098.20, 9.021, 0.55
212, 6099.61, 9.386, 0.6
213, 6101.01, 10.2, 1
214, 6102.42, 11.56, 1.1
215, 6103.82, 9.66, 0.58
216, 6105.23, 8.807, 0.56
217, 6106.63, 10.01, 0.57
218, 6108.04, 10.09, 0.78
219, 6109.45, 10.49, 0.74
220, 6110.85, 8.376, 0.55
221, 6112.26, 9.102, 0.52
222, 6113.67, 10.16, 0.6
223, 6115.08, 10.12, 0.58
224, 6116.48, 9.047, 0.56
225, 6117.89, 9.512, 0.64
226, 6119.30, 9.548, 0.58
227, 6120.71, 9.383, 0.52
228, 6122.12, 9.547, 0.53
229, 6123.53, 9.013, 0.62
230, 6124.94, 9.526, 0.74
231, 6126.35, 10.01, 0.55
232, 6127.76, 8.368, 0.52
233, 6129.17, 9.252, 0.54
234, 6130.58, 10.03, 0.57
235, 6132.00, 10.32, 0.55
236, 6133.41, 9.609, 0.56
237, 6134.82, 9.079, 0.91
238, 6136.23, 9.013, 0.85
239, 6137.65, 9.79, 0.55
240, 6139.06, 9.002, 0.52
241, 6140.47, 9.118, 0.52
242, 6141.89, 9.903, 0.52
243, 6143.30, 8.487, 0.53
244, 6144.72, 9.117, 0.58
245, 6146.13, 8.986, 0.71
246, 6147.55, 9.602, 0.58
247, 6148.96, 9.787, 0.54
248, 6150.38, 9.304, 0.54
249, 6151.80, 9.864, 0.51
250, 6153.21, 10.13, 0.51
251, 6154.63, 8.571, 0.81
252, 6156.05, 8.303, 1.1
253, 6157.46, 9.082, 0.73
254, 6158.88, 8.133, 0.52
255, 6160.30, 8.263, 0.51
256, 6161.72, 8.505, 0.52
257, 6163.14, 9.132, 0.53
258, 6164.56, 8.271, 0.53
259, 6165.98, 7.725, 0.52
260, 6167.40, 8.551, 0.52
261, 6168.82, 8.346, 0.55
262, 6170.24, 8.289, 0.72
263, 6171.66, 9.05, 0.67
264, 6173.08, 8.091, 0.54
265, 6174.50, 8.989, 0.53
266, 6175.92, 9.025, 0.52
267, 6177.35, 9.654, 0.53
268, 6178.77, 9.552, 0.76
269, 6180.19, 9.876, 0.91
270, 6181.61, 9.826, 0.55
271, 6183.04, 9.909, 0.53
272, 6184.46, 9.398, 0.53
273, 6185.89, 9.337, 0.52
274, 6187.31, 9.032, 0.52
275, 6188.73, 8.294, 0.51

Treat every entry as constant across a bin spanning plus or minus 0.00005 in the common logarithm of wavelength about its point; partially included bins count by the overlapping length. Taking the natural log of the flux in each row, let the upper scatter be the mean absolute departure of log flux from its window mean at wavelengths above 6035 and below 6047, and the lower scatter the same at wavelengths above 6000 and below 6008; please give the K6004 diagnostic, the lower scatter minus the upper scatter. -0.008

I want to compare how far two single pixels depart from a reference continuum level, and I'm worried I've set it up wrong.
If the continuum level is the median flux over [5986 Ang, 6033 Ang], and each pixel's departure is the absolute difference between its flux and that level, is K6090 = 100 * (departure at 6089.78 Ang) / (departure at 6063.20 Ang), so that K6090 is 68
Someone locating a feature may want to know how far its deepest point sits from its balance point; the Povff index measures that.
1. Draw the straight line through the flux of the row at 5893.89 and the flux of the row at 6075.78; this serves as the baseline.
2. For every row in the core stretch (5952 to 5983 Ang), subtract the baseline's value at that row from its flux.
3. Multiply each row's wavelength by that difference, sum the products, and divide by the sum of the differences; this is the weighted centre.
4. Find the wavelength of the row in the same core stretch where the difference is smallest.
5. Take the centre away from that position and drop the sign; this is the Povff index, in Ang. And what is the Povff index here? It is 10.5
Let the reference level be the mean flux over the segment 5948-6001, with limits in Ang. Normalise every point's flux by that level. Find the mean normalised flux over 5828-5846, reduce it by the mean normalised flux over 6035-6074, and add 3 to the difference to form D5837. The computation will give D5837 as 3.03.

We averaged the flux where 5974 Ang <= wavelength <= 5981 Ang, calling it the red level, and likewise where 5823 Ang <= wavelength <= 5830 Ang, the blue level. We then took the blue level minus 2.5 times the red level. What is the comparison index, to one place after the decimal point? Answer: -13.3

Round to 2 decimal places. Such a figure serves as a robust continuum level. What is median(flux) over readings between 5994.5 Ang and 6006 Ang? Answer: 9.44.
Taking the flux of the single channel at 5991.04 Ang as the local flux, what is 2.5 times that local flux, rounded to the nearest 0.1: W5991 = 25.4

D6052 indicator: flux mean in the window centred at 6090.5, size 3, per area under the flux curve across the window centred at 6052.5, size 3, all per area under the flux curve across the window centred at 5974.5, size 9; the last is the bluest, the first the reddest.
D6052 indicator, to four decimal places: 0.0038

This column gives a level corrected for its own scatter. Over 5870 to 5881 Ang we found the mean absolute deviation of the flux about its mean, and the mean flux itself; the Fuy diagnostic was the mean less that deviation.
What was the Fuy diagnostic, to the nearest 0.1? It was 8.6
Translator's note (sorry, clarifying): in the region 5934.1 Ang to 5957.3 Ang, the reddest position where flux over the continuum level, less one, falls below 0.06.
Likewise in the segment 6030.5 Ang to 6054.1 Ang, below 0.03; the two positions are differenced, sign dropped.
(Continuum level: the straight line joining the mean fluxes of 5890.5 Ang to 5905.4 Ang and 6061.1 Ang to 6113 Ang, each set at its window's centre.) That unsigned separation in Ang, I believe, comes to 95.4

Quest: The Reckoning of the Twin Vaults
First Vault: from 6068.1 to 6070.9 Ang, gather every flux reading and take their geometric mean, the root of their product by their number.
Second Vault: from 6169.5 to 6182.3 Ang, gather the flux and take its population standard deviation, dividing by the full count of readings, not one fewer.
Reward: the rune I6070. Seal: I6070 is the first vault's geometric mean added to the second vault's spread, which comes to 9.4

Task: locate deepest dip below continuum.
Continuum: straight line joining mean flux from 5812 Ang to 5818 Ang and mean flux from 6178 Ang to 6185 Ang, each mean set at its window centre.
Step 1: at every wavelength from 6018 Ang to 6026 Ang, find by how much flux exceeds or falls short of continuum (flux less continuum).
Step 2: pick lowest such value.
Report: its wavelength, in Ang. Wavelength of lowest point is 6022.85 Ang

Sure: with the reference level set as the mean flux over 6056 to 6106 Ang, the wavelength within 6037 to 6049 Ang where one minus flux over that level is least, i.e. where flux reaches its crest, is 6046.47 Ang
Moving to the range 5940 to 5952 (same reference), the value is 5945.68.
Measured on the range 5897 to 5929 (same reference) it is 5907.47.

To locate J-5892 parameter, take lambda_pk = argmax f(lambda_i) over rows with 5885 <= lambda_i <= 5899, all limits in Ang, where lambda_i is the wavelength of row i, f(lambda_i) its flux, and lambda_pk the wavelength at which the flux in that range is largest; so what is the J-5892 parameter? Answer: 5885.75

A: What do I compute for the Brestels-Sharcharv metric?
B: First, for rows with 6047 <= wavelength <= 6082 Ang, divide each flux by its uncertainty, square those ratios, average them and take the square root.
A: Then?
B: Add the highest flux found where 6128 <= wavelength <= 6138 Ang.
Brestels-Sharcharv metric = 26.6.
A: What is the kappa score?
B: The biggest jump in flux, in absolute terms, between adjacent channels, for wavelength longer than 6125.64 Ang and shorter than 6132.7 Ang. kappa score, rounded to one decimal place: 1.6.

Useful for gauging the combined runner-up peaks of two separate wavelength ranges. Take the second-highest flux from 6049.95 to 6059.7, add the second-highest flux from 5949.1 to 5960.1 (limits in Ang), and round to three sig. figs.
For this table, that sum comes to 20.1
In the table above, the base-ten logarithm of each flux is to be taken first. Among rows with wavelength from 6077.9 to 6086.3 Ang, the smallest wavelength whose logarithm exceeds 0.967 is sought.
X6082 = 6078.58 Ang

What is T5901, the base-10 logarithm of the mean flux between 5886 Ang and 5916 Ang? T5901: 0.931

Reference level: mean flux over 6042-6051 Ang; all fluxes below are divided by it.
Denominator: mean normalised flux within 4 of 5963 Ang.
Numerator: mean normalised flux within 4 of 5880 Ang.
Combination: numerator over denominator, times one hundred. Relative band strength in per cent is 91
